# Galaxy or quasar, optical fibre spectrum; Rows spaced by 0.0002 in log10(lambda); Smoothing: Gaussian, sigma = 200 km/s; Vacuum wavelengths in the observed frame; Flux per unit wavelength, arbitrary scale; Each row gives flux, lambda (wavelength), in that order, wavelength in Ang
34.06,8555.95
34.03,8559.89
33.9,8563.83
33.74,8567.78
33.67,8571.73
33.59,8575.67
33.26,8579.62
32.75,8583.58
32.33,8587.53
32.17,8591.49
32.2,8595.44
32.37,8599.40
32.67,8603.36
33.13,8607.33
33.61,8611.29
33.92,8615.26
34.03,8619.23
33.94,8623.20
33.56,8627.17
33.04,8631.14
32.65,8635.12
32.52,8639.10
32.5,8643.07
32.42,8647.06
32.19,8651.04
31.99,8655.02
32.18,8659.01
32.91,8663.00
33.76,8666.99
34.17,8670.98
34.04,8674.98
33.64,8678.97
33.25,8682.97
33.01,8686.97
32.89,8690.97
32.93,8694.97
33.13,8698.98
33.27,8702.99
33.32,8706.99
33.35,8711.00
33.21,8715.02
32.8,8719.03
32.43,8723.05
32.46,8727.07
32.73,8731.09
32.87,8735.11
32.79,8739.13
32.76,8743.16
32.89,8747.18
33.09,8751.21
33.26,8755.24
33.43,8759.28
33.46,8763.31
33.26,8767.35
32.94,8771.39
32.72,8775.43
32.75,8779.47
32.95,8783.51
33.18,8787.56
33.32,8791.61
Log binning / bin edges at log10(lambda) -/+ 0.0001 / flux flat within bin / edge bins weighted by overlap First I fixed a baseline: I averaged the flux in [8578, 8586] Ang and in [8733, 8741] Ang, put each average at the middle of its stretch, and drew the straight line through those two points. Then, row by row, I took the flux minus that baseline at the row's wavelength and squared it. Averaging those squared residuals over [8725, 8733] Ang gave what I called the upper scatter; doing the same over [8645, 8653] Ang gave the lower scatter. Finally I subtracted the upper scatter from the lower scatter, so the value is 0.3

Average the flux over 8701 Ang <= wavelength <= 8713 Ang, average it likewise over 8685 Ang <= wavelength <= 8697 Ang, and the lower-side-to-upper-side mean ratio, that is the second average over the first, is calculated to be 0.99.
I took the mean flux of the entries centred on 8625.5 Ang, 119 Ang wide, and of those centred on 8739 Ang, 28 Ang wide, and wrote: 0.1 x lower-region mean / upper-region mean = 0.101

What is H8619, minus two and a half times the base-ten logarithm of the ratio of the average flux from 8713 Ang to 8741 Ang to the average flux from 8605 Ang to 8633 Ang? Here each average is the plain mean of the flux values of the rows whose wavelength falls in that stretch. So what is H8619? 0.028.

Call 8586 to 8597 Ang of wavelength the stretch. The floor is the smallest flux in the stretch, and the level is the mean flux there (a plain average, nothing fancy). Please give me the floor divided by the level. 0.998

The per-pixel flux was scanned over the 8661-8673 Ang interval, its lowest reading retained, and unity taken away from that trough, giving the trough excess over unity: 31.9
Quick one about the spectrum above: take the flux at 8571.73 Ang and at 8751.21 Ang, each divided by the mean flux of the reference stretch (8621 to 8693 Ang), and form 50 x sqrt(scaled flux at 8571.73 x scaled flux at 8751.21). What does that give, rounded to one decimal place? 50.5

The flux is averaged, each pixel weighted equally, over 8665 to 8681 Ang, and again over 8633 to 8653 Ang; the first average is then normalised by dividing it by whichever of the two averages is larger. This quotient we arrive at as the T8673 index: 1.00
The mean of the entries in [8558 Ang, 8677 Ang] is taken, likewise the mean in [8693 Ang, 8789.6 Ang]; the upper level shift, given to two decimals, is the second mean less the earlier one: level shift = -0.11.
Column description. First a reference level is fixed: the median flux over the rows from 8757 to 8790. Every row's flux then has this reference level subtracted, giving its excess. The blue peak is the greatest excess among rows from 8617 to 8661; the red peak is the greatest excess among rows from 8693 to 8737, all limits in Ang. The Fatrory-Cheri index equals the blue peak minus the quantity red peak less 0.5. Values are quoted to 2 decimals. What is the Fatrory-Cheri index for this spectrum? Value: 1.18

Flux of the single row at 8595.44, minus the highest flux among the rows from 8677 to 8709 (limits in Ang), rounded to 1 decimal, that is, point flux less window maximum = -1.4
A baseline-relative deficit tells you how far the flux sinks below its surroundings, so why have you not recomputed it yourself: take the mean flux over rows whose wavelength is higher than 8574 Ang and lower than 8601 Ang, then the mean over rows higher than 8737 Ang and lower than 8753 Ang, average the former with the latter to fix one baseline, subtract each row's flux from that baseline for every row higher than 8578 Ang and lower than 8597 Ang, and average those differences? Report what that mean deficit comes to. 0.2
